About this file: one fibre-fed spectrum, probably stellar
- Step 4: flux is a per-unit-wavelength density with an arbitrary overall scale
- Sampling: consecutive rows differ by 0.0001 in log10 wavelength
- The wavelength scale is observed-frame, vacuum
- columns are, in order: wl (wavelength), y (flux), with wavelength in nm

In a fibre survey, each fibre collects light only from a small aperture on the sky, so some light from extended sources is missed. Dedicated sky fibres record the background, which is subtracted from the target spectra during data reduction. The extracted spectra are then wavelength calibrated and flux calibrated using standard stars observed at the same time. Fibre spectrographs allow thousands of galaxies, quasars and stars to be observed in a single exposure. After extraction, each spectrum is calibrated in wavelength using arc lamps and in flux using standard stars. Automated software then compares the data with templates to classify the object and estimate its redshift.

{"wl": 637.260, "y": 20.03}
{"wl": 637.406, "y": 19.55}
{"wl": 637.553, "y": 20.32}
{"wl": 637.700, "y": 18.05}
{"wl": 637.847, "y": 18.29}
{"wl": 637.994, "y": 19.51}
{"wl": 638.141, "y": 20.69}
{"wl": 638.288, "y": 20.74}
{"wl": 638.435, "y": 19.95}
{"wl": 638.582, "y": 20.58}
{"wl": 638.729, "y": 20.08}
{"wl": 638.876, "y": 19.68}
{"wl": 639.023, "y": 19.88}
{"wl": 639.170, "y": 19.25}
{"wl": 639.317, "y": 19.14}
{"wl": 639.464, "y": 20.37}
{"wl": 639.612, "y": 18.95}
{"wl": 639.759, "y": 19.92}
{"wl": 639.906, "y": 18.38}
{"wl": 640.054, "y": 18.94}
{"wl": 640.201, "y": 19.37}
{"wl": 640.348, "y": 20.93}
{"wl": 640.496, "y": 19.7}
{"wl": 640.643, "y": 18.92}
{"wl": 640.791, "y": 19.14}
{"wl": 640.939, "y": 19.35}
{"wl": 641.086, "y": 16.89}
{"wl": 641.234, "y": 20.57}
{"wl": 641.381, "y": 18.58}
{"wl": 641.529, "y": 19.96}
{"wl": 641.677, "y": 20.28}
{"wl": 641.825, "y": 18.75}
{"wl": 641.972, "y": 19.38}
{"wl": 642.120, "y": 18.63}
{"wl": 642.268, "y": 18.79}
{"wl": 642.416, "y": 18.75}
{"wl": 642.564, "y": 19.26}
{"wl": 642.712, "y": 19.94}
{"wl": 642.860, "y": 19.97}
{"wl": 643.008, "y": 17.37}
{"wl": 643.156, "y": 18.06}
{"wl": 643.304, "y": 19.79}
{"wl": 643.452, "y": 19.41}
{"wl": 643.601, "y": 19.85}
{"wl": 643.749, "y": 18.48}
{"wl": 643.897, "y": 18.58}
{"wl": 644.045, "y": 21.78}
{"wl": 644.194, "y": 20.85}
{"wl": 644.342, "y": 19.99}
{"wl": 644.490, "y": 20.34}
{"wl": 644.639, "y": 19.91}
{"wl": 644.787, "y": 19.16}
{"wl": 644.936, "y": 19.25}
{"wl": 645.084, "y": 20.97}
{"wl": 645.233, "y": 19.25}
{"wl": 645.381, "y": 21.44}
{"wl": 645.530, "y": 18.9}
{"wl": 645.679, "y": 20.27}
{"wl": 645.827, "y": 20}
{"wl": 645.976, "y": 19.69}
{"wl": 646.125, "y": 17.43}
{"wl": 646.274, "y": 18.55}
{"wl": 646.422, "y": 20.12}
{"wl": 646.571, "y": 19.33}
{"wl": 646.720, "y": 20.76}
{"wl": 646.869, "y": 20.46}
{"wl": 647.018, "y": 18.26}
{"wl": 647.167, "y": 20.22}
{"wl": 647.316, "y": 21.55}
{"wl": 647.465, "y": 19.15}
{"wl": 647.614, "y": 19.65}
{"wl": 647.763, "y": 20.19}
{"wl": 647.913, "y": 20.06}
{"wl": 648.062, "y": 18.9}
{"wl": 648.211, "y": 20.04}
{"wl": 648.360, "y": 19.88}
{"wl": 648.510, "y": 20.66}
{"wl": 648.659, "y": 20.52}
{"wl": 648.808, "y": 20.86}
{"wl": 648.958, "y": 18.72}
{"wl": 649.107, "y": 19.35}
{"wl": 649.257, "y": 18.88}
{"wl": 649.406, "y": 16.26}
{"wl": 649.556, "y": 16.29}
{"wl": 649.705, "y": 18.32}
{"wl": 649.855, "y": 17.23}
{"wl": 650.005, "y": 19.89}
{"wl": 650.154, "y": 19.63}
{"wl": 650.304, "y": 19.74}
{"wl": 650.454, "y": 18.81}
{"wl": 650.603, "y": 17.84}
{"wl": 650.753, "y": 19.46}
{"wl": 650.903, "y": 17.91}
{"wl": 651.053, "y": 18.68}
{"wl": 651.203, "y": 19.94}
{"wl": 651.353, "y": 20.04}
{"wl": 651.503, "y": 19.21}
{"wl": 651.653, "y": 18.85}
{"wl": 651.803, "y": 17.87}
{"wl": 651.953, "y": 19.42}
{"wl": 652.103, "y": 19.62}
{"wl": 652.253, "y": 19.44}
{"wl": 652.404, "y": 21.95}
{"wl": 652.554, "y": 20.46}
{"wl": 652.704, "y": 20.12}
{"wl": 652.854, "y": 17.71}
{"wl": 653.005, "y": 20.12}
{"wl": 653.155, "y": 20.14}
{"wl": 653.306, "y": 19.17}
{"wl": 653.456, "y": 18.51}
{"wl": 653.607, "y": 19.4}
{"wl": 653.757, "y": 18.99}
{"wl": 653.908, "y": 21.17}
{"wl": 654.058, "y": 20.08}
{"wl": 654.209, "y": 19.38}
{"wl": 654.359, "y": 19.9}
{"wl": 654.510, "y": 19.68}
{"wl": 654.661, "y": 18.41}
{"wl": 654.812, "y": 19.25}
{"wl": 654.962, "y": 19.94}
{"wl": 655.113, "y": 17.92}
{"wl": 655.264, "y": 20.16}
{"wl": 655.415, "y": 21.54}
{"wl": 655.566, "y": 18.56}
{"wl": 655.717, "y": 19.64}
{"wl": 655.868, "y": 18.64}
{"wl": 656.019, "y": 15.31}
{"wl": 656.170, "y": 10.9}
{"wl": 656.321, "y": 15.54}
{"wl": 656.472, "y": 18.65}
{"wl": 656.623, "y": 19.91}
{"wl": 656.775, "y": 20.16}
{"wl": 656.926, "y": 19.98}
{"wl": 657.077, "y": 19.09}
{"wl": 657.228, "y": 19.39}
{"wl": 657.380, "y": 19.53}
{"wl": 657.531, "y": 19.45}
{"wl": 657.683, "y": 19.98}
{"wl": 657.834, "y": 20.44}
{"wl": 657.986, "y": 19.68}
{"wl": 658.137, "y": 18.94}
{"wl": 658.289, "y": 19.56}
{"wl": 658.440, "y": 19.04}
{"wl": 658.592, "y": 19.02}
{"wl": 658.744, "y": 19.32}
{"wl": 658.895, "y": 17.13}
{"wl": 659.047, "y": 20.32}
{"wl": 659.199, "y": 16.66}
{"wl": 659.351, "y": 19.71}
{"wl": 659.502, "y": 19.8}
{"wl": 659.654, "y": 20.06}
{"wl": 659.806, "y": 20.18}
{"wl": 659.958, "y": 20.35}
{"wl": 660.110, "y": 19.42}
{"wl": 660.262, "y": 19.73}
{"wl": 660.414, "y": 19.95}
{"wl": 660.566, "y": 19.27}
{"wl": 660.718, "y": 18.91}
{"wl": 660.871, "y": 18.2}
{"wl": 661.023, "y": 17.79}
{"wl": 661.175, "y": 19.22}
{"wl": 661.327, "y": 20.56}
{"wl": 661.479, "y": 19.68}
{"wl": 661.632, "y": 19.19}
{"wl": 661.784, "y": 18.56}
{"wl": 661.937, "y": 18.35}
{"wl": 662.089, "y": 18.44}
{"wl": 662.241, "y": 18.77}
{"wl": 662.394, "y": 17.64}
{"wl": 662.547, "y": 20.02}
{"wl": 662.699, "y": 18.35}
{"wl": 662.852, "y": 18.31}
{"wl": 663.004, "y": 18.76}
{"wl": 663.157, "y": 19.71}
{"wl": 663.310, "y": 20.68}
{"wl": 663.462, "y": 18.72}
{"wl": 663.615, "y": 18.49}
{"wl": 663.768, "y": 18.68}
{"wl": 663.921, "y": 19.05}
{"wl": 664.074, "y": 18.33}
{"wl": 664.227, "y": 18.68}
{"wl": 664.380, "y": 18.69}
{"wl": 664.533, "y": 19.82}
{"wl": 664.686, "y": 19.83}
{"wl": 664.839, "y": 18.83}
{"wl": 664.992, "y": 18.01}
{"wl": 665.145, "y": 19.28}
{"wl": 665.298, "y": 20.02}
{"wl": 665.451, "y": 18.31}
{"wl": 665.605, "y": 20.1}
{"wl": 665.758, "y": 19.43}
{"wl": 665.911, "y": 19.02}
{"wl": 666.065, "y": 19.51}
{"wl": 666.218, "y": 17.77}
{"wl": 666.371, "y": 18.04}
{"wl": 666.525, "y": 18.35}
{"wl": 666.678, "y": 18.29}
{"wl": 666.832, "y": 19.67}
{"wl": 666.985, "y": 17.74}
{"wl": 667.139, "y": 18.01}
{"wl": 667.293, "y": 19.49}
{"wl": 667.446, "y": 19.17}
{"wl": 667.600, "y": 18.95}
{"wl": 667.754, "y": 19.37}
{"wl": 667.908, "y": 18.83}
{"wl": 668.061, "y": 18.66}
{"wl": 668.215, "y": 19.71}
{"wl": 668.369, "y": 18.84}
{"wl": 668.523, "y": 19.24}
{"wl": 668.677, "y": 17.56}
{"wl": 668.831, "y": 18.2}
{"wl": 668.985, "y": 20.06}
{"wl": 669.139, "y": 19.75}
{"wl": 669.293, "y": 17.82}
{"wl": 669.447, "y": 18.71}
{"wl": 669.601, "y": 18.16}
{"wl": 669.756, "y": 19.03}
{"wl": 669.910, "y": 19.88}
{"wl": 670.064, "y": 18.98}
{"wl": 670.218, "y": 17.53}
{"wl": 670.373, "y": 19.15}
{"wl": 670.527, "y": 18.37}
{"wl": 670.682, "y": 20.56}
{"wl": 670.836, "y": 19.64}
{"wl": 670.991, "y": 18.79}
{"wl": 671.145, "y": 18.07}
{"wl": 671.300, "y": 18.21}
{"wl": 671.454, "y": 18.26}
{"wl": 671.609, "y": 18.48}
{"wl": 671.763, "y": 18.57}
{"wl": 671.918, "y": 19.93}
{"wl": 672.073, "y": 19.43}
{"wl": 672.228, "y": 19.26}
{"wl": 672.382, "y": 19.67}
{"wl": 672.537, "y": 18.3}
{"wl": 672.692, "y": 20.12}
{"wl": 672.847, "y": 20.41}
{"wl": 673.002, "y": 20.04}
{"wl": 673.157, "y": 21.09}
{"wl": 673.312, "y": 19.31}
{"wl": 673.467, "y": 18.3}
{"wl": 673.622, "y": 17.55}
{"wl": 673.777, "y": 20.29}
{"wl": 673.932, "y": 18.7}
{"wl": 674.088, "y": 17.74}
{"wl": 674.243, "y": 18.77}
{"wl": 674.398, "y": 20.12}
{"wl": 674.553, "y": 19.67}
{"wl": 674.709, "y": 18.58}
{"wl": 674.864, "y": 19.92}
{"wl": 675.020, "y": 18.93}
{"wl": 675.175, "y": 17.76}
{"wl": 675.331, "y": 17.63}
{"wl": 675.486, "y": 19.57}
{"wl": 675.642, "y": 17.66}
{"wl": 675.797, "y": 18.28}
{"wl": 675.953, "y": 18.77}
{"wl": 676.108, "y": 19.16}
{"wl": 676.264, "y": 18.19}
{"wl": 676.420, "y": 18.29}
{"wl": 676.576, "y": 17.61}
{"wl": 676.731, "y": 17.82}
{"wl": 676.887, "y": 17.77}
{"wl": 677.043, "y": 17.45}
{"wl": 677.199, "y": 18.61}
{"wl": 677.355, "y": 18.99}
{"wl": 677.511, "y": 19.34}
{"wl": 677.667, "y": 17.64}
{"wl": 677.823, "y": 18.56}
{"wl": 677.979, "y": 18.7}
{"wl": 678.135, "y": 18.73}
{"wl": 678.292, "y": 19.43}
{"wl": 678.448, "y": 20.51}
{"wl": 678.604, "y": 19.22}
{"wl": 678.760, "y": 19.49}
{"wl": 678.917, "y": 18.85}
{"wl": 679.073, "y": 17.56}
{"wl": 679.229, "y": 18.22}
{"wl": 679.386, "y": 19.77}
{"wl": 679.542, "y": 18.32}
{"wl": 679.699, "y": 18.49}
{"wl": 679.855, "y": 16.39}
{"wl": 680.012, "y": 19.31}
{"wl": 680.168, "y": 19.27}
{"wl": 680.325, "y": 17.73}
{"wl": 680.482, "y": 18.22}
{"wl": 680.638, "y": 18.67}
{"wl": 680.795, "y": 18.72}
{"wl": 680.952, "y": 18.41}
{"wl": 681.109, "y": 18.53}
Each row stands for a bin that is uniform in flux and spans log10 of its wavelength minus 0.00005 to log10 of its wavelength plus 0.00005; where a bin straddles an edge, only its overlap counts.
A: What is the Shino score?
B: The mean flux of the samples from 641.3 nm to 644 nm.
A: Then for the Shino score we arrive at 19.1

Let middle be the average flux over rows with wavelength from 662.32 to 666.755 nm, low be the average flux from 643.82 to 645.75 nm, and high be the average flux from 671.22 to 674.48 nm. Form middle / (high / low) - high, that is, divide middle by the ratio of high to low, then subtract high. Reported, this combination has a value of 0.6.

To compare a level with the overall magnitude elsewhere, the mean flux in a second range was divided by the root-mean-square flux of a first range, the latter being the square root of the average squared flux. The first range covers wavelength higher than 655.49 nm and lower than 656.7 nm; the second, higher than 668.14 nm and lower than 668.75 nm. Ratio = 1.08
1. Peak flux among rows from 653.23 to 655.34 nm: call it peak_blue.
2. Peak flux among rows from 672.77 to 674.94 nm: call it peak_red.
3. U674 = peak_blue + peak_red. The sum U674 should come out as 42.3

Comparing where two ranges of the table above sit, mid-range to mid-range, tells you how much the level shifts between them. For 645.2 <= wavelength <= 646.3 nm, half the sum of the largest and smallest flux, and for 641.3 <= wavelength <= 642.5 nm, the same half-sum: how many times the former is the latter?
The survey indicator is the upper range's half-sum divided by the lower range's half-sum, 1.000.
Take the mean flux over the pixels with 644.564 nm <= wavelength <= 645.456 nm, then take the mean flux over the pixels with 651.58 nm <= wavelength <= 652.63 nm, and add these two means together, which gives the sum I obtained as 39.7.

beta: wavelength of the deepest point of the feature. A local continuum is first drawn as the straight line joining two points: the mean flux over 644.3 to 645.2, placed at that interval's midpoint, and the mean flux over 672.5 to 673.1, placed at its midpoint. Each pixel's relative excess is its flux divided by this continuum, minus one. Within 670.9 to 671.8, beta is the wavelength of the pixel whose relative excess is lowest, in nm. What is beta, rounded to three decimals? 671.145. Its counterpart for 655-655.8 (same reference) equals 655.113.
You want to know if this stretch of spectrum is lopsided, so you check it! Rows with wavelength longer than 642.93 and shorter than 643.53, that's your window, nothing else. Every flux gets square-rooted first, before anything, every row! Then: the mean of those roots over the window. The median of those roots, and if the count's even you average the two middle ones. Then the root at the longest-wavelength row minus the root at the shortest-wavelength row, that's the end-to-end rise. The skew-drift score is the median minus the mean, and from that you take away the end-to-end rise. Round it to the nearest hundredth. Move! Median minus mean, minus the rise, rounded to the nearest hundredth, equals -0.23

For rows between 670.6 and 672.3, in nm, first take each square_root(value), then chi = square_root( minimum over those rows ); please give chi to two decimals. 2.06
